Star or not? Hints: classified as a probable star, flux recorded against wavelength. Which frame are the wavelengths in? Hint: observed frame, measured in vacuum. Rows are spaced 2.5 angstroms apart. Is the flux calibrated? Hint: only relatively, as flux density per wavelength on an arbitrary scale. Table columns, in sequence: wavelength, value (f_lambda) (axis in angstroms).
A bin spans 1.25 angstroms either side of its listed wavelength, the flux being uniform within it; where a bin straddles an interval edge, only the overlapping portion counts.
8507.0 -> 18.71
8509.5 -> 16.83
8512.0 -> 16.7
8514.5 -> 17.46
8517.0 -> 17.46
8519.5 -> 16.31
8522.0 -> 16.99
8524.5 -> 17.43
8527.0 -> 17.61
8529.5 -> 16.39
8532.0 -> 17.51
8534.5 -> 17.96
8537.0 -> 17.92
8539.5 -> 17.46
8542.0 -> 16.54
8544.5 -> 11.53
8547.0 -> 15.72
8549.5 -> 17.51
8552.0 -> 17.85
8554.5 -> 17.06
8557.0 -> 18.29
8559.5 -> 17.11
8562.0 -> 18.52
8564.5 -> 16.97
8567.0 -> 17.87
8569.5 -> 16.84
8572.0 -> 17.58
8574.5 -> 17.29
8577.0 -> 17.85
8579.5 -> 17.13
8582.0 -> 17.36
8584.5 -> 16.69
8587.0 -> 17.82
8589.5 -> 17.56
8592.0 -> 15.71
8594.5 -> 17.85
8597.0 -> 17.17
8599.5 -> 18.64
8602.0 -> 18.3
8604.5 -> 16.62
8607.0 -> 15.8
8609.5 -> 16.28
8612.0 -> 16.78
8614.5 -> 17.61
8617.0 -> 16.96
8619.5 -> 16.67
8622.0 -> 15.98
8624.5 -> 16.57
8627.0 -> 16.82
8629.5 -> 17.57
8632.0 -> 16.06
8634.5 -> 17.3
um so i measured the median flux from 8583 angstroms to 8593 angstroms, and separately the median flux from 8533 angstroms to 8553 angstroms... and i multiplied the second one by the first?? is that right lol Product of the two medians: 299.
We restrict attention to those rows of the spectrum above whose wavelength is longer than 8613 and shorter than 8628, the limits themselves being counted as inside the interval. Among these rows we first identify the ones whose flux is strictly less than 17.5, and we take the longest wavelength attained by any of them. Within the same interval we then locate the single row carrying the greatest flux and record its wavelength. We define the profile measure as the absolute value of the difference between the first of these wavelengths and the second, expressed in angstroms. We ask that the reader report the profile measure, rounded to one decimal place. 12.5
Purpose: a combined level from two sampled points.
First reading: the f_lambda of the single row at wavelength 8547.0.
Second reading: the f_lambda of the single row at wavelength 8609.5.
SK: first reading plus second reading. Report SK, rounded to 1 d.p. 32.0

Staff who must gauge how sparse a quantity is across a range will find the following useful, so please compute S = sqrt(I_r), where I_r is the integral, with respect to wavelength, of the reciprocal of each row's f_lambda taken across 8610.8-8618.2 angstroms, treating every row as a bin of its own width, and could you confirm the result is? 0.66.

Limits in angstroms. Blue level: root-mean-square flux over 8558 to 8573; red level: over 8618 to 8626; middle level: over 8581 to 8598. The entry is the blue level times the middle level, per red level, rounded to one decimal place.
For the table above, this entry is 18.3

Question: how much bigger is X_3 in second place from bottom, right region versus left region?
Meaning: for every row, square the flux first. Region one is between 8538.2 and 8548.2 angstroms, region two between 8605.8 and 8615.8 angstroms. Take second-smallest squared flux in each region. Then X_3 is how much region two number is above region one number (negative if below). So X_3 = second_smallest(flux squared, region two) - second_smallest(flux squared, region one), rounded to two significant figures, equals 18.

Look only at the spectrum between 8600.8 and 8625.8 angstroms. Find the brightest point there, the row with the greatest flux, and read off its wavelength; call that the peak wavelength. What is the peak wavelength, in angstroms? 8602.0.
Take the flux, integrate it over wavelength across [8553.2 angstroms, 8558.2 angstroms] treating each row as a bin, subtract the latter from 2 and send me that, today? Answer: -86.4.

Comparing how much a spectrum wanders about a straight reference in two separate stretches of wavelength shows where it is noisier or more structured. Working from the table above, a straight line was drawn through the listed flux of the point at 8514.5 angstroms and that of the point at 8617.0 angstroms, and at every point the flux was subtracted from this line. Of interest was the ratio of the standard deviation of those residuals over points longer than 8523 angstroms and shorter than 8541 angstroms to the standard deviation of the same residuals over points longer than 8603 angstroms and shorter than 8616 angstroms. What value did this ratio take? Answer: 0.8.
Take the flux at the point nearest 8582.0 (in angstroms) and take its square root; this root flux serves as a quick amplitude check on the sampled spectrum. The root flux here 4.17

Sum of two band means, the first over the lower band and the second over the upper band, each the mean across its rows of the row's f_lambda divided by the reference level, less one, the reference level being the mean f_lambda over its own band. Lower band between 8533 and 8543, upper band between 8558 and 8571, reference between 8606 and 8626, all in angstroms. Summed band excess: 0.11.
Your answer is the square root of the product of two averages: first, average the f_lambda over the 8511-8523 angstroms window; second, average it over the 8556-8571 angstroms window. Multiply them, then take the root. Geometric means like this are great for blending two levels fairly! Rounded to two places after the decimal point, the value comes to 17.29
